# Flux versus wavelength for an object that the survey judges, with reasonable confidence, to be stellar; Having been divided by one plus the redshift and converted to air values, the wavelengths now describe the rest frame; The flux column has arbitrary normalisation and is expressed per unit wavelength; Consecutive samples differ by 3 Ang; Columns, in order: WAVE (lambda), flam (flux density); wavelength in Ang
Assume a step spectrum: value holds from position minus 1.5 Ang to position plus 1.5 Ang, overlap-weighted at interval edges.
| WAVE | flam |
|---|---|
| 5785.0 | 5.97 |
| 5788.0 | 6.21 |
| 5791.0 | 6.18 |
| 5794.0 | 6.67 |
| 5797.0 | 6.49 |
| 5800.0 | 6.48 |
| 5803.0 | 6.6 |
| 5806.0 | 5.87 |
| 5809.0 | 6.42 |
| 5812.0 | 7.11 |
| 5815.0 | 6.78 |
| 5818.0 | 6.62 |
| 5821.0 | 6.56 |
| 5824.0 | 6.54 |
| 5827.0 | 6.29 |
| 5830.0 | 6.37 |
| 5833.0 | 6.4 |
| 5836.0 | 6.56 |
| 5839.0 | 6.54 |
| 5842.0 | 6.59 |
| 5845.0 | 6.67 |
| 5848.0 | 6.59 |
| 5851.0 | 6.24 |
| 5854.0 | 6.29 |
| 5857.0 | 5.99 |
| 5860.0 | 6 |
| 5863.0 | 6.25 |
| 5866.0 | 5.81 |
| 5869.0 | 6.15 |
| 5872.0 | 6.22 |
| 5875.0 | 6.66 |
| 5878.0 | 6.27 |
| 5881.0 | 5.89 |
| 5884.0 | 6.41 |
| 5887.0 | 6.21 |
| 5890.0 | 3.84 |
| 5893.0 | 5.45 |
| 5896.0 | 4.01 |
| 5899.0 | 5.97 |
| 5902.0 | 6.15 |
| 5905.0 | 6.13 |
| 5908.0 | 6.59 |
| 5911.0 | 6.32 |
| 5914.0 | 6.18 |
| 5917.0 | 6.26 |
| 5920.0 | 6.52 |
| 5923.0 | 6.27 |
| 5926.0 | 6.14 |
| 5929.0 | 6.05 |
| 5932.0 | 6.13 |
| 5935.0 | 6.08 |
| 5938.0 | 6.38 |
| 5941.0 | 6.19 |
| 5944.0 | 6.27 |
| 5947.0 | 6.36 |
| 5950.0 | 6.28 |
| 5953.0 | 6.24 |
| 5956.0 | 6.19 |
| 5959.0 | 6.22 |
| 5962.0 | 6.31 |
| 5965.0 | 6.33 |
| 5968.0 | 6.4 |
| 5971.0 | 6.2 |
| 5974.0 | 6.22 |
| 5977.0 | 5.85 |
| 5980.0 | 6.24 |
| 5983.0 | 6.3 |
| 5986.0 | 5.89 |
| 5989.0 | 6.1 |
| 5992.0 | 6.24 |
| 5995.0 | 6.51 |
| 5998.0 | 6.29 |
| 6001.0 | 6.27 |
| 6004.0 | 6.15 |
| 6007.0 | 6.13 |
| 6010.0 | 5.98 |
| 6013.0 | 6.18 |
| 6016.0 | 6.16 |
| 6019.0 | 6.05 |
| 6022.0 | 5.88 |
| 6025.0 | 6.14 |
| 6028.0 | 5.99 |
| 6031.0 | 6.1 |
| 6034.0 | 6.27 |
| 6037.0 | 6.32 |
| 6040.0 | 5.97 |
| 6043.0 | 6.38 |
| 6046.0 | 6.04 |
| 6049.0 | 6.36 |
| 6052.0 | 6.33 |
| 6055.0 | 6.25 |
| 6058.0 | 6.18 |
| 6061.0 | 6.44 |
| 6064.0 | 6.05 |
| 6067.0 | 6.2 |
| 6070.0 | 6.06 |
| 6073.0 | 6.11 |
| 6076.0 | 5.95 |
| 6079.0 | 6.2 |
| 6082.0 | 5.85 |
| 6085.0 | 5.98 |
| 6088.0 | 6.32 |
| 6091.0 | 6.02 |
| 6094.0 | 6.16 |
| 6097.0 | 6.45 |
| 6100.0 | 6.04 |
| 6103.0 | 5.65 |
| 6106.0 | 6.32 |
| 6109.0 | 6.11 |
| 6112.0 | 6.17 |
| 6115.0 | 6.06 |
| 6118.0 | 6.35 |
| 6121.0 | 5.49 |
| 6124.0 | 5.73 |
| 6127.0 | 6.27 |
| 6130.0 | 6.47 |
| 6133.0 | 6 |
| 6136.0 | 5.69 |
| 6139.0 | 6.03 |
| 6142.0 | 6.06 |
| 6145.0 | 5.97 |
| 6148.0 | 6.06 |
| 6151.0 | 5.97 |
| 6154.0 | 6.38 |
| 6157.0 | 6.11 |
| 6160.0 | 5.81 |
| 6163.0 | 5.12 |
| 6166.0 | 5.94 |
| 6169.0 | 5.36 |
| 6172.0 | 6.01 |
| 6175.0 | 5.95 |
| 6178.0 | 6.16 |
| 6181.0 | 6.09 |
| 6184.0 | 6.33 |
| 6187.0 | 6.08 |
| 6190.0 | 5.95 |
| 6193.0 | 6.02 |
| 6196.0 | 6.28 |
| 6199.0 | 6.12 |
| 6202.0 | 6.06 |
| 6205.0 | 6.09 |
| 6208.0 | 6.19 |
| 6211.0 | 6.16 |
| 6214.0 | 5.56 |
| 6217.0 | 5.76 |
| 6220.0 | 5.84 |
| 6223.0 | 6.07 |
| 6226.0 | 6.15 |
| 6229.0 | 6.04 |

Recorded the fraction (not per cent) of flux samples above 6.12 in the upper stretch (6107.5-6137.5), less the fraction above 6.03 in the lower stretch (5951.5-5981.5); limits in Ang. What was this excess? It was -0.50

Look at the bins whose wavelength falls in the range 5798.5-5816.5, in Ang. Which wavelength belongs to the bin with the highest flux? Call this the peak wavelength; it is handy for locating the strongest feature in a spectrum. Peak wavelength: 5812.0 Ang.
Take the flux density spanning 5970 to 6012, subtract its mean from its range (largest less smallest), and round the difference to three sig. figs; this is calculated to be -5.51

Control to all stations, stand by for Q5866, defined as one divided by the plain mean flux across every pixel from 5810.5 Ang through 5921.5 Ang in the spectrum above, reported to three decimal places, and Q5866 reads 0.161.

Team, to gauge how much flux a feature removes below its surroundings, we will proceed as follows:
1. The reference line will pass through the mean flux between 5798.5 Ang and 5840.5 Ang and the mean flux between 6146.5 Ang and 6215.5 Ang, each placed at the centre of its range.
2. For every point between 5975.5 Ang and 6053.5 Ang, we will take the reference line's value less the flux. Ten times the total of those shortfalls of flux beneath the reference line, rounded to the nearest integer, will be 19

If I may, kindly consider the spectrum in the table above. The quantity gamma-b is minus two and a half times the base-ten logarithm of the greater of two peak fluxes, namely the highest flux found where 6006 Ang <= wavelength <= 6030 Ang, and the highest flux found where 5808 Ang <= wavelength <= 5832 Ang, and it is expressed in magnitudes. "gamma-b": -2.13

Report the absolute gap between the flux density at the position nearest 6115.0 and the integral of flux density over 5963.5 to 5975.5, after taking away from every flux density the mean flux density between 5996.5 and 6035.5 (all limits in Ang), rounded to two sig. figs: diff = 2.0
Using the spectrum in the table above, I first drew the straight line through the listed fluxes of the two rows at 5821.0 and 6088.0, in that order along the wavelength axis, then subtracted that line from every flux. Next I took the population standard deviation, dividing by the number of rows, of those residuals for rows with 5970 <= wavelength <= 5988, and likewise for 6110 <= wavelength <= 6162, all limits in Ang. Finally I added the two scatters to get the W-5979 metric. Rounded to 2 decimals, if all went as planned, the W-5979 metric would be 0.43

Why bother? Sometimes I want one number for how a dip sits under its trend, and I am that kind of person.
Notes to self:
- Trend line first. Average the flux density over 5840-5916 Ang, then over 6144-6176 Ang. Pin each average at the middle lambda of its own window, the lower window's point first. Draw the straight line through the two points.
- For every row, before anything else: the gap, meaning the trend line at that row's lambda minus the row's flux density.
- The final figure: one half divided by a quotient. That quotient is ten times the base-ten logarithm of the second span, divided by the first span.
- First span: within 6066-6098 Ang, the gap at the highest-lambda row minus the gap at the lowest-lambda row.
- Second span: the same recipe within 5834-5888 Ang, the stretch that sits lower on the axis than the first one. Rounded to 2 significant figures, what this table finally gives 0.027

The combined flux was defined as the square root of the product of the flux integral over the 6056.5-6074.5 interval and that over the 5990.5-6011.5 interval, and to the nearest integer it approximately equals 121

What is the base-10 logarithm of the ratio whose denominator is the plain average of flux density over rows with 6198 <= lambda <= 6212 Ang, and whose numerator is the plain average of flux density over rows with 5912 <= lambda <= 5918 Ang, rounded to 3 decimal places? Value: 0.007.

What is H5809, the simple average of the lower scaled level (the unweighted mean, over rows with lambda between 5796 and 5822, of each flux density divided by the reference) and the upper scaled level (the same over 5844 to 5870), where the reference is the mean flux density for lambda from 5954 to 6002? 1.03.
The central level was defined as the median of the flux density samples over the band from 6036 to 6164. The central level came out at 6.06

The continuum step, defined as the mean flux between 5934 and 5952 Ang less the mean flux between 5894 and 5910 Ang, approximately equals 0.49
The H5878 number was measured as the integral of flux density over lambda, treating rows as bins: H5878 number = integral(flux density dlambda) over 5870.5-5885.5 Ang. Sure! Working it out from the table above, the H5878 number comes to 94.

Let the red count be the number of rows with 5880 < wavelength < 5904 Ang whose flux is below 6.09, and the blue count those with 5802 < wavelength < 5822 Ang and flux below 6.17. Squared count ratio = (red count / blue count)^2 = 25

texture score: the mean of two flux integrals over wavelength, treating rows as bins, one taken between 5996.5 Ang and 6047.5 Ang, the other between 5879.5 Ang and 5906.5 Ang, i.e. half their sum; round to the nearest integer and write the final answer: 232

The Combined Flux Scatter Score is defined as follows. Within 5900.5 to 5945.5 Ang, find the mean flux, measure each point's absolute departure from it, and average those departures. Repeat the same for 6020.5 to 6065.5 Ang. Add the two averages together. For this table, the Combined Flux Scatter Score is 0.266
